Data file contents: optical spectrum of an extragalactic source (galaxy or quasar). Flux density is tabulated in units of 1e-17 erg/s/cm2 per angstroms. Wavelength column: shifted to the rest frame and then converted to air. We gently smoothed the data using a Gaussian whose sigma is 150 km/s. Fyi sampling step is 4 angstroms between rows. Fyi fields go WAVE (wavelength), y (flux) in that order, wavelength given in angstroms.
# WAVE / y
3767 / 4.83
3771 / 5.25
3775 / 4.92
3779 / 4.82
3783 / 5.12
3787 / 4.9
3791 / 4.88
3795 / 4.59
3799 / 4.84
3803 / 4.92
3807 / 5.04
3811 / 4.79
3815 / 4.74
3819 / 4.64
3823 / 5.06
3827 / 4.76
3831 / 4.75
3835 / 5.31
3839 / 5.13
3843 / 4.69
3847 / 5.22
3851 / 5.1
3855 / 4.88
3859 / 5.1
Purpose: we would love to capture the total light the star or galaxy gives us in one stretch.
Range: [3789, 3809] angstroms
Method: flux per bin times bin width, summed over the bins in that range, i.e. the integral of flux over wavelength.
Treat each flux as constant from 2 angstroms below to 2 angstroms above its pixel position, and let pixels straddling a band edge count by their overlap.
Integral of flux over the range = 97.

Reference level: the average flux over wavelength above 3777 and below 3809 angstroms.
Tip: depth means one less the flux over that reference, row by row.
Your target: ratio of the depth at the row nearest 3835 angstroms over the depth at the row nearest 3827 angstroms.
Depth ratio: -3.3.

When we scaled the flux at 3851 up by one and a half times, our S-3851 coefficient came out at 7.65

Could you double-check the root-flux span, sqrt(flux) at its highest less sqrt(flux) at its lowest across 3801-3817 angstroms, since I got 0.068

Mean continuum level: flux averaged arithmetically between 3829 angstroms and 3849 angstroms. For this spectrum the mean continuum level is 5.02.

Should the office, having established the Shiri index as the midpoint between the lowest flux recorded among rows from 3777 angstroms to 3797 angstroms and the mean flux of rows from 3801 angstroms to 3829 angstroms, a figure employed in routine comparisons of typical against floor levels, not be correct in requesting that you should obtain 4.72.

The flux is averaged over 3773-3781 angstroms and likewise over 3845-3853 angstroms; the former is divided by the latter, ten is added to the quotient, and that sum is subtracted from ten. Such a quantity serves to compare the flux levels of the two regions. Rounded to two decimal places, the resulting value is -0.94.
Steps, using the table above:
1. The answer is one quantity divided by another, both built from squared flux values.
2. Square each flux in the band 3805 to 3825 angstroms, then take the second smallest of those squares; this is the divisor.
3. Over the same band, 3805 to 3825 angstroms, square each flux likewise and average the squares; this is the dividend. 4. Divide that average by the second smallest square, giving 1.05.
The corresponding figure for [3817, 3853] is 1.12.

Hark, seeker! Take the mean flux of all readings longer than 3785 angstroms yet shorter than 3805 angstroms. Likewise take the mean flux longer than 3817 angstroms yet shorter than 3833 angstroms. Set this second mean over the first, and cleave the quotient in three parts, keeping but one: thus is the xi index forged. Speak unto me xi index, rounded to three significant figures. 0.332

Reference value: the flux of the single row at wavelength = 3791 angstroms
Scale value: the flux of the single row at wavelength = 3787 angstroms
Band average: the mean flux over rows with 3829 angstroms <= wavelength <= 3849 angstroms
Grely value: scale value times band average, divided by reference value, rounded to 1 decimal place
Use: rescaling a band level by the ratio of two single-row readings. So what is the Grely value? 5.0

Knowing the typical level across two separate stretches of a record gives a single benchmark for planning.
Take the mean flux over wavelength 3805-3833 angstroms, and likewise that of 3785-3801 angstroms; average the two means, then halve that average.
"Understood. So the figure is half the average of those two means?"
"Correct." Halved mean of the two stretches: 2.41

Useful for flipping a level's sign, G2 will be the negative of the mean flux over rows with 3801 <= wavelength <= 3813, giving -4.92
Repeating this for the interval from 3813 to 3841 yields -4.91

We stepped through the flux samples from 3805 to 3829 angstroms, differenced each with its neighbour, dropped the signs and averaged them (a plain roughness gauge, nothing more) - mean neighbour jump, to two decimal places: 0.22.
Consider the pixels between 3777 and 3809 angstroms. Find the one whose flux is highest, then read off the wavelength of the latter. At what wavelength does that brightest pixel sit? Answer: 3783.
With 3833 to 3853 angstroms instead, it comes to 3835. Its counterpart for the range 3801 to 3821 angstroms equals 3807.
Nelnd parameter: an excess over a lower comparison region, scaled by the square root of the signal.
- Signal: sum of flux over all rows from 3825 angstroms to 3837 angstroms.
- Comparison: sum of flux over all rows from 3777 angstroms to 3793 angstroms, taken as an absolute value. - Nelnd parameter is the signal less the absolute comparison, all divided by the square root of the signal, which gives -1.3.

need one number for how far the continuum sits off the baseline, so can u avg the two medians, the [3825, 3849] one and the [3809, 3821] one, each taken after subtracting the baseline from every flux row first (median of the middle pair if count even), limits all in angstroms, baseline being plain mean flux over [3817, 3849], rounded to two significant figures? -0.10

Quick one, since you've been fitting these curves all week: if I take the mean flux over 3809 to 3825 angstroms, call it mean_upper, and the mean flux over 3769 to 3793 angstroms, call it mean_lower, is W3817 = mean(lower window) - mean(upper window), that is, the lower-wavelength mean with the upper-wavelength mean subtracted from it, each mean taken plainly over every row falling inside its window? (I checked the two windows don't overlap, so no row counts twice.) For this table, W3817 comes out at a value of 0.17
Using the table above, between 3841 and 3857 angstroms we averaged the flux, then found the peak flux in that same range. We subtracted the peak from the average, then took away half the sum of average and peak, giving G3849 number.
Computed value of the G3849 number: -5.34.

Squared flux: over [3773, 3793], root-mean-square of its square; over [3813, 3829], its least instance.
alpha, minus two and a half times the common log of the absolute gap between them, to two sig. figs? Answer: -1.1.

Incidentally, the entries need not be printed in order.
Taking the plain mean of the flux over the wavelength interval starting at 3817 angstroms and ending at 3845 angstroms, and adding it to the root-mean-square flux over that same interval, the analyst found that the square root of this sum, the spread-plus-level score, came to 3.13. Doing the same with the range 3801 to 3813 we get 3.14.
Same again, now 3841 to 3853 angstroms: 3.16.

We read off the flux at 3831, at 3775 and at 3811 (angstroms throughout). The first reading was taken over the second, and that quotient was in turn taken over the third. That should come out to 0.202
